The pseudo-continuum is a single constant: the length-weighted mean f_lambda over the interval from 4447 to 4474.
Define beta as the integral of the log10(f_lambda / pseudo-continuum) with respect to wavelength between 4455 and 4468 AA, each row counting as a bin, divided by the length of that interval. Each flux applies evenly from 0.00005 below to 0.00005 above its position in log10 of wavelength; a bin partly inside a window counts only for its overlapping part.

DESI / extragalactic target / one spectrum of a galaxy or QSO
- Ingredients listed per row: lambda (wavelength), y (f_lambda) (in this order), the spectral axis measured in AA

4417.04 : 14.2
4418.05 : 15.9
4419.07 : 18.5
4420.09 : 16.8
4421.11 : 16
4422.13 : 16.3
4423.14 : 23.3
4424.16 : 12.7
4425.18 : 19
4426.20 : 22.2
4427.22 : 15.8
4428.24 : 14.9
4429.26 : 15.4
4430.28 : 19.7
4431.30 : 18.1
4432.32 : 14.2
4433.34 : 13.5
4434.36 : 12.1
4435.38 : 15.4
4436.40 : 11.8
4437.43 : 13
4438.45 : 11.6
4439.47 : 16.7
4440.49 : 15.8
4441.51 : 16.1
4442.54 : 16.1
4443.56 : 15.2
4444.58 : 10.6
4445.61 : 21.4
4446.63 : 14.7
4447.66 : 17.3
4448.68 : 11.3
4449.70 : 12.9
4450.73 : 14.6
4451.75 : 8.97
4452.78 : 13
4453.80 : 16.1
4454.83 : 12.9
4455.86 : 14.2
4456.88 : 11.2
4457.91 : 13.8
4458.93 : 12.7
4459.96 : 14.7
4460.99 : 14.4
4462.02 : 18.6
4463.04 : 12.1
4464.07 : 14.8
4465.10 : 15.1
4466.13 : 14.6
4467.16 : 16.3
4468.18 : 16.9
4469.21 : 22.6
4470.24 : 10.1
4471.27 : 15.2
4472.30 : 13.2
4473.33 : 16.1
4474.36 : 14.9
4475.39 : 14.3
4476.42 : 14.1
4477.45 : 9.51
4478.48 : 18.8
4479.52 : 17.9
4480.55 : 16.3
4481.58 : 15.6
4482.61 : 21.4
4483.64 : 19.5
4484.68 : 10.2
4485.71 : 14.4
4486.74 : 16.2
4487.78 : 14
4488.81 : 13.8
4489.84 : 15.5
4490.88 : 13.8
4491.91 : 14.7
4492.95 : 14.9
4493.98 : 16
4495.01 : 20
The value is -0.003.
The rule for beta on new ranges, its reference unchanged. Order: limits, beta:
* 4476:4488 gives 0.027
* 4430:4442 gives 0.005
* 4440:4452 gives 0.000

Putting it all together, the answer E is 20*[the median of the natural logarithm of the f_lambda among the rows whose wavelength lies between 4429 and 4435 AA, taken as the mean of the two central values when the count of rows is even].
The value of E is 53.9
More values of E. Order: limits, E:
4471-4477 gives 53.6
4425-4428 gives 58.9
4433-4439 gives 50.6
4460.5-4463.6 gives 53.3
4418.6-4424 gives 56.4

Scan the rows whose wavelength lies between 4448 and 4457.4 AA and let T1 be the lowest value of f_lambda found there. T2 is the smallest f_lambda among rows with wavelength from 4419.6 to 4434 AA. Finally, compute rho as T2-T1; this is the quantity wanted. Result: 3.7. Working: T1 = 8.97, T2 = 12.7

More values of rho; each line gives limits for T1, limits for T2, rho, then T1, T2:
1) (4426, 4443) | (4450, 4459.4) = -2.6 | 11.6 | 8.97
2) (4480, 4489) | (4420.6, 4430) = 2.5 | 10.2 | 12.7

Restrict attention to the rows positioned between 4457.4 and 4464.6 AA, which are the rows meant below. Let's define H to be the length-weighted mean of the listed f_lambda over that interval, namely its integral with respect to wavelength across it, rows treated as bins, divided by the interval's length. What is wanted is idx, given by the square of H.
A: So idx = 209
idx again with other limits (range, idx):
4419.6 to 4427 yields 323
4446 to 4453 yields 180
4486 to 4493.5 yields 216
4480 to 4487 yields 264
